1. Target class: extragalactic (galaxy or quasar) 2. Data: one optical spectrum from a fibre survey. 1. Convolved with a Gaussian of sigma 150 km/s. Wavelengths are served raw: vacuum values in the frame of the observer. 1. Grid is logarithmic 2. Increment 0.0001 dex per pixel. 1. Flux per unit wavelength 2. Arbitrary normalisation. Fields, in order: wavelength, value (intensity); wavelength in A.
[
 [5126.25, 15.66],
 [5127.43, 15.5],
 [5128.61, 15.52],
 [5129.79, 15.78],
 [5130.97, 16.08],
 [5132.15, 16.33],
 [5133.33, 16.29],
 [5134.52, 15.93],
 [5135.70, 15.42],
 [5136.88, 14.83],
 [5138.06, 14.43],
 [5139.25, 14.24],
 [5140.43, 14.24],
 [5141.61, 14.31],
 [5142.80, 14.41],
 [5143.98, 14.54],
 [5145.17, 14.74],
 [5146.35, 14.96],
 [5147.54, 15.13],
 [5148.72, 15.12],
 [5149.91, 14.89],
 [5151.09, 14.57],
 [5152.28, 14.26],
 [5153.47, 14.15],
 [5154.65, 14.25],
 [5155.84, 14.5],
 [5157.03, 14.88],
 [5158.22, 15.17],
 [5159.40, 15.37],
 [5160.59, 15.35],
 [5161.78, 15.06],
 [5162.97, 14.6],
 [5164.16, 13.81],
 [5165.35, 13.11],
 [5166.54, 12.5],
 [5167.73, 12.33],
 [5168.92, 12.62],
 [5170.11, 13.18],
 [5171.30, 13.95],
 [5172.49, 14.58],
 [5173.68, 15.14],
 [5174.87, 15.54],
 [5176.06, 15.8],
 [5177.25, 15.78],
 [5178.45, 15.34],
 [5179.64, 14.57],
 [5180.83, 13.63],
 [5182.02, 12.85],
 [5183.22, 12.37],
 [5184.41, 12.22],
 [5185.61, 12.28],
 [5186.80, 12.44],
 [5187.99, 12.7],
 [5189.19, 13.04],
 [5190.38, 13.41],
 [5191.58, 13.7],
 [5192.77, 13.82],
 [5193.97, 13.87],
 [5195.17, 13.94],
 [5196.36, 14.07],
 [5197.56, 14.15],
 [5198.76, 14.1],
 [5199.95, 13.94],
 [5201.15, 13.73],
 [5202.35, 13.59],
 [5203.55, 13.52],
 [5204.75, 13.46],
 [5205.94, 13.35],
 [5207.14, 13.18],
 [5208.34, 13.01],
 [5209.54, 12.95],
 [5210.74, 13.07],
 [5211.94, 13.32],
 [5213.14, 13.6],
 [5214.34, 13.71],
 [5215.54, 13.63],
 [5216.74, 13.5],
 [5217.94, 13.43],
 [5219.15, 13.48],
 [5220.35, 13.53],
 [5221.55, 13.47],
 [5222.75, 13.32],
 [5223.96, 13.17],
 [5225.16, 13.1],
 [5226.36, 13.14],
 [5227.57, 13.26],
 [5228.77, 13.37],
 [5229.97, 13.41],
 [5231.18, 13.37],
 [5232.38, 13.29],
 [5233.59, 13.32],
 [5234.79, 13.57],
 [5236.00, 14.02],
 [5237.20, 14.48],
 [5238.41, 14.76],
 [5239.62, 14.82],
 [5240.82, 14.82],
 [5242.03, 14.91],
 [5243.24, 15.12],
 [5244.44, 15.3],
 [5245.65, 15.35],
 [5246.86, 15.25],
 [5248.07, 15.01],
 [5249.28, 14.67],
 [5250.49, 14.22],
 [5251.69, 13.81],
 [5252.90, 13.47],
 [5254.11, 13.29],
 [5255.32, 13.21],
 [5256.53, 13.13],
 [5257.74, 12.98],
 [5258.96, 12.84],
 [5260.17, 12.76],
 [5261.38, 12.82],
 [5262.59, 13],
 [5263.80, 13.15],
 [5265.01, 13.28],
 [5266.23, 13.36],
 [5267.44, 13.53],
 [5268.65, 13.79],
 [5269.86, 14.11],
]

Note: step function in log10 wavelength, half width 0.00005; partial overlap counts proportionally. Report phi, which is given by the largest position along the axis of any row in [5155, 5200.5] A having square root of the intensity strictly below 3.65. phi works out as 5189.19 A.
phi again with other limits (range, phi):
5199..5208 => 5207.14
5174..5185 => 5184.41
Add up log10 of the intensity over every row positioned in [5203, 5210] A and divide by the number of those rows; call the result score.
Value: 1.12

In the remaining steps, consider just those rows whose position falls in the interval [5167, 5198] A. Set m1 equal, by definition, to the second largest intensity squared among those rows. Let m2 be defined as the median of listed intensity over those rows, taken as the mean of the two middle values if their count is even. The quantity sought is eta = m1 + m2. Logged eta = 263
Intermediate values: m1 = 249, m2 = 13.8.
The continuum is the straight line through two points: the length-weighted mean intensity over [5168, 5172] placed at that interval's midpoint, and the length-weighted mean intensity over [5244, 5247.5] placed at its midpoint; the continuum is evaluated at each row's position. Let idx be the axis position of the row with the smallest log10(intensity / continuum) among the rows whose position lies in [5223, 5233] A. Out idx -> 5225.16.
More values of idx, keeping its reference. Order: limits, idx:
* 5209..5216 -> 5209.54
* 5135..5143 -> 5140.43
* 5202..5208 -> 5207.14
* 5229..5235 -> 5232.38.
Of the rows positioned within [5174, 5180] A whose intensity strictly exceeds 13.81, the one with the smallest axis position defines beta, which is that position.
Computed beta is 5174.87 A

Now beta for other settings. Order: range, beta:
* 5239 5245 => 5239.62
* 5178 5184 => 5178.45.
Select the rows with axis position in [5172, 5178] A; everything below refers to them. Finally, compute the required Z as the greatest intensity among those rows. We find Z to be 15.8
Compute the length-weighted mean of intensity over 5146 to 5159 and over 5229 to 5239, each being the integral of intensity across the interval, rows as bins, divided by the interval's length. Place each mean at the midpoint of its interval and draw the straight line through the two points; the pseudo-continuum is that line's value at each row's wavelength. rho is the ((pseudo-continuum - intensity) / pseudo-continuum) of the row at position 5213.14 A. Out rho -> 0.029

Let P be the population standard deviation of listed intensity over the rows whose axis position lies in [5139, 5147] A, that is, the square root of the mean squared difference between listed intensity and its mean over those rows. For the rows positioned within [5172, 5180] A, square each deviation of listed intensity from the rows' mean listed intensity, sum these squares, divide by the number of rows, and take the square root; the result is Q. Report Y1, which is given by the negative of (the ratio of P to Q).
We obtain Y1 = -0.53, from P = 0.253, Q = 0.5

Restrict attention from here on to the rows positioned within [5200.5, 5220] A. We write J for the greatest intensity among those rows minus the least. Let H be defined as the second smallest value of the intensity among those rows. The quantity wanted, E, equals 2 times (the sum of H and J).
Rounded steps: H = 13.01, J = 0.78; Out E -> 28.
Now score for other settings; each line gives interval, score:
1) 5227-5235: 1.13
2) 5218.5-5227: 1.12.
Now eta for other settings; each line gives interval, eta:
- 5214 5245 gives 242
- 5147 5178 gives 264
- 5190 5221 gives 212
